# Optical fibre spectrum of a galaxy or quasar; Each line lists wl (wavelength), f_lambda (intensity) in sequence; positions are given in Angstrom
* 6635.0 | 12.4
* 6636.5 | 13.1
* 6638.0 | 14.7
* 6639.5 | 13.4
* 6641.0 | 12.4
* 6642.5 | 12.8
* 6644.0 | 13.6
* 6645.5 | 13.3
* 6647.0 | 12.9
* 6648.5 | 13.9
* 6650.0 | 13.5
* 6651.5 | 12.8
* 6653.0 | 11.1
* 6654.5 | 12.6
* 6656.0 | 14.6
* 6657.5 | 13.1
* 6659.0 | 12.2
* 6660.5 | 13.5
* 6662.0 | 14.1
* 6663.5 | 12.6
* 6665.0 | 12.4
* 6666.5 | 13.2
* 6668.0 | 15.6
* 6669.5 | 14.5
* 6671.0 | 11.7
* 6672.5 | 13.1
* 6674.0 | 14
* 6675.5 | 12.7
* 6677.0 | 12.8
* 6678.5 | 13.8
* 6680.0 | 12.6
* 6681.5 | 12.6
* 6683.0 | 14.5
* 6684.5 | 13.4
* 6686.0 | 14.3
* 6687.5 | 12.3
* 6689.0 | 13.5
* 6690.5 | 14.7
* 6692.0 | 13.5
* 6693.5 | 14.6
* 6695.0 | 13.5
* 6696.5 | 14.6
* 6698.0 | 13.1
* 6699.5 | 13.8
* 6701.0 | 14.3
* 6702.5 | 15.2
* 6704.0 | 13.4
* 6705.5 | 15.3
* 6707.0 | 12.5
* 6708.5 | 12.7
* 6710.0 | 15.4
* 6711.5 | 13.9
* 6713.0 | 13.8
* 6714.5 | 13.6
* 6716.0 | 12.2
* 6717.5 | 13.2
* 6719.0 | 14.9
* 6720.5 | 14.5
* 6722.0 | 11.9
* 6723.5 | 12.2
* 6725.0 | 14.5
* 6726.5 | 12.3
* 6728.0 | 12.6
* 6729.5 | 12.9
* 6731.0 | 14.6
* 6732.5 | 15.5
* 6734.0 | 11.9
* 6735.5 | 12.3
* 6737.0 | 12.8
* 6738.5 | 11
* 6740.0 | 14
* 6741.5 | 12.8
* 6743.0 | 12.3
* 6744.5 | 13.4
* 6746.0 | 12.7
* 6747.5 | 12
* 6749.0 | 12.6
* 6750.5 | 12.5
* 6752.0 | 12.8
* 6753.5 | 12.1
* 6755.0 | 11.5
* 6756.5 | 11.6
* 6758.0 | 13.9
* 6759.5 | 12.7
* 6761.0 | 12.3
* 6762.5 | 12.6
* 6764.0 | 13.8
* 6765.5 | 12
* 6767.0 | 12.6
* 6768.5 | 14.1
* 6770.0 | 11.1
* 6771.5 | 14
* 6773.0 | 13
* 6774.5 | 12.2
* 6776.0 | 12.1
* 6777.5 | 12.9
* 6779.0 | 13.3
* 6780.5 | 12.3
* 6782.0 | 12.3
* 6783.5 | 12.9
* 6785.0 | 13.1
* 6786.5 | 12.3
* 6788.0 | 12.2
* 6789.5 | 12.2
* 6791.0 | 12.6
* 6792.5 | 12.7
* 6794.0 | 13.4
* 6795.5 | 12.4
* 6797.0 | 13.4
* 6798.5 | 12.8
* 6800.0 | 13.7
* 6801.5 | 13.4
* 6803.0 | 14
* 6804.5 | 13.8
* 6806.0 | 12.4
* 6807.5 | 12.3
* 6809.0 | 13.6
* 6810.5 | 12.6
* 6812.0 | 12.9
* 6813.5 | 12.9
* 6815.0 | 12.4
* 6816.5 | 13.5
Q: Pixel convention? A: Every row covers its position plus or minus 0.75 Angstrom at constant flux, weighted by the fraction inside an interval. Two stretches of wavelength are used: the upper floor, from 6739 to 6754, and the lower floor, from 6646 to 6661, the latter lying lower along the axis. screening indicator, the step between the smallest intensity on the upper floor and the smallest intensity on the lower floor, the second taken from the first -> 0.9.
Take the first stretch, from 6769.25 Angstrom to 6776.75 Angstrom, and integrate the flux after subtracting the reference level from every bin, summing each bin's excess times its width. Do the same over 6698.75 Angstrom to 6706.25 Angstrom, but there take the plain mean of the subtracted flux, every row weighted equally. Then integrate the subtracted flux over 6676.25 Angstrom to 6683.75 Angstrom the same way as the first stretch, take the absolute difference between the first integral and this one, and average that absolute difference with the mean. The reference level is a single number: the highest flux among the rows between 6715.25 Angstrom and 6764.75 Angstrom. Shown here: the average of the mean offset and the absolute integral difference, 2.4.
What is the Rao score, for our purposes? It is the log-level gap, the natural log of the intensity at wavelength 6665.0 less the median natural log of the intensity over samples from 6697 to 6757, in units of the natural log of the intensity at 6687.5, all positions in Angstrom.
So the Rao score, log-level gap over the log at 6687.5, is -0.013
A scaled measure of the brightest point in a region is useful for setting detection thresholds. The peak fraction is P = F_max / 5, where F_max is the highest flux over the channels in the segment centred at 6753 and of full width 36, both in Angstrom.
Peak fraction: 2.82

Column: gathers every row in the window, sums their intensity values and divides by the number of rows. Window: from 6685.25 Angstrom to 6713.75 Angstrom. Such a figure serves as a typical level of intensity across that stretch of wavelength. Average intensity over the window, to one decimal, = 13.9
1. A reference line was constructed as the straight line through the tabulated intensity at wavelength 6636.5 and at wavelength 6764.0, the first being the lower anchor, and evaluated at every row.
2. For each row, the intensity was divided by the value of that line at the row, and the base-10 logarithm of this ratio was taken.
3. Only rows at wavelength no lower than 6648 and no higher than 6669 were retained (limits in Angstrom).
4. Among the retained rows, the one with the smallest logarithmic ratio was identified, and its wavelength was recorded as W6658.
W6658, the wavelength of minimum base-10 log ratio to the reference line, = 6653.0 Angstrom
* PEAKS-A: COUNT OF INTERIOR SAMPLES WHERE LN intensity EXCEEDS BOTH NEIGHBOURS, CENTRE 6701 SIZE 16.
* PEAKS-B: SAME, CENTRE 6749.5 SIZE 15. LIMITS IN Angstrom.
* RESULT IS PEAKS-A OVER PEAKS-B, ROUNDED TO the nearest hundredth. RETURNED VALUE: 1.00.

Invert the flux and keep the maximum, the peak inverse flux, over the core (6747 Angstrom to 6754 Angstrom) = 0.083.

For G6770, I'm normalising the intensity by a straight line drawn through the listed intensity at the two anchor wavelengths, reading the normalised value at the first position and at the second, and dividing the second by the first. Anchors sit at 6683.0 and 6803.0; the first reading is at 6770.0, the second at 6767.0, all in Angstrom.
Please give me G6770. 1.13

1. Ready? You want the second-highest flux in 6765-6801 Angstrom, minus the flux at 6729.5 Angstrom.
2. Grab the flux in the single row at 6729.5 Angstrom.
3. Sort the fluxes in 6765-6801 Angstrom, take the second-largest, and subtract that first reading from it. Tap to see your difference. 1.1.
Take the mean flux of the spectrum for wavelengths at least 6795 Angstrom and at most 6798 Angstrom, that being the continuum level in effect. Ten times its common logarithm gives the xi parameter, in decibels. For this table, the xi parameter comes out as 11.1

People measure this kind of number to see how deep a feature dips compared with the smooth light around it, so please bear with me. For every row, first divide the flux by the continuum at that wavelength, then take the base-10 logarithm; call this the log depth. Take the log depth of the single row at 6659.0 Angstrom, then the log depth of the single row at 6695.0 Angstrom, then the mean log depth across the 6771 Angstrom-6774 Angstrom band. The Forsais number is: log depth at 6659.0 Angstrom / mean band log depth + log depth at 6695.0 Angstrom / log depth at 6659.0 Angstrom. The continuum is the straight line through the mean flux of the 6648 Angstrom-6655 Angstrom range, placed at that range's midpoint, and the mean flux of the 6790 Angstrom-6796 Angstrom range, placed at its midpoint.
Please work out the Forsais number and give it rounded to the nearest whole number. -2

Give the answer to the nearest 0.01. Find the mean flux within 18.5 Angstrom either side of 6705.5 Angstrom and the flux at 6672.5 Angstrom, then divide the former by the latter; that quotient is 1.05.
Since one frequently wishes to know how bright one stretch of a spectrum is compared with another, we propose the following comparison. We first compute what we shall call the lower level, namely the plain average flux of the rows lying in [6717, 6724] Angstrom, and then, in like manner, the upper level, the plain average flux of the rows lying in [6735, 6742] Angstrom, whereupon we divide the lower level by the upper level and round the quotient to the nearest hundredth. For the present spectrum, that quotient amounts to 1.06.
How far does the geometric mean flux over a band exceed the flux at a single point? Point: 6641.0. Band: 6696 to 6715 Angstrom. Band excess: 1.5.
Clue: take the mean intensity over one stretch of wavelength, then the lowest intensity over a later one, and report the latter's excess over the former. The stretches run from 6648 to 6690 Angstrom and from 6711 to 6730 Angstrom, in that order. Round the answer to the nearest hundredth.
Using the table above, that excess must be -1.35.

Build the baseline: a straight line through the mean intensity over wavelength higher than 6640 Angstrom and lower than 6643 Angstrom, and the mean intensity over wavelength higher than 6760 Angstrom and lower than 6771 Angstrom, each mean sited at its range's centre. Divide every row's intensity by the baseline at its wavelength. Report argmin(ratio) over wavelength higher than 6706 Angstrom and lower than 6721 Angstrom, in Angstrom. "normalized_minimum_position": 6716.0 Angstrom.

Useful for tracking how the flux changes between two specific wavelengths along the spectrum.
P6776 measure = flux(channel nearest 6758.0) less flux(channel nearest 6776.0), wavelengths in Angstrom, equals 1.8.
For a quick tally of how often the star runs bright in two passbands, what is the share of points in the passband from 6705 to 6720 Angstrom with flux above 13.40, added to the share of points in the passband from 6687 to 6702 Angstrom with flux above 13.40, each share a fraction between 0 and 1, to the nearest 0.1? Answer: 1.4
